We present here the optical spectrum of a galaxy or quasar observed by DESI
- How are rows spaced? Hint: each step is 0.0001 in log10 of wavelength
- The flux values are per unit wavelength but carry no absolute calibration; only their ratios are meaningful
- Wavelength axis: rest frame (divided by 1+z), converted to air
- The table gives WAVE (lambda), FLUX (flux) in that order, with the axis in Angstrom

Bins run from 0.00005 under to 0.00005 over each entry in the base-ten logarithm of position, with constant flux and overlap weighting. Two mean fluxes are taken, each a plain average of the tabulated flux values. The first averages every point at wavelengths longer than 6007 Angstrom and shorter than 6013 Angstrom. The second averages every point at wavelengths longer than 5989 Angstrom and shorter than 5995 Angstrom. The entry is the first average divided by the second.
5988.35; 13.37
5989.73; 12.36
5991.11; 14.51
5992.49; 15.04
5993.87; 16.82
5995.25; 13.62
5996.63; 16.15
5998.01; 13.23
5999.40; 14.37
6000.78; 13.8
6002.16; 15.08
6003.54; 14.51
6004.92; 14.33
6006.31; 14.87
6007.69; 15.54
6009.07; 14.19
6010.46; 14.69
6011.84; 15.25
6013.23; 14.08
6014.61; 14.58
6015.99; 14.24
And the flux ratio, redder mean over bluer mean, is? 1.02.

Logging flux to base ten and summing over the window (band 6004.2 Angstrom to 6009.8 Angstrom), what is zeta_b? 4.67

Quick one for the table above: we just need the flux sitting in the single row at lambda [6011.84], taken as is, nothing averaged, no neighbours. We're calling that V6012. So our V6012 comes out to 15.25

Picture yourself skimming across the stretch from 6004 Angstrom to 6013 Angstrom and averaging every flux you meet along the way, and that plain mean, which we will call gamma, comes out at 14.8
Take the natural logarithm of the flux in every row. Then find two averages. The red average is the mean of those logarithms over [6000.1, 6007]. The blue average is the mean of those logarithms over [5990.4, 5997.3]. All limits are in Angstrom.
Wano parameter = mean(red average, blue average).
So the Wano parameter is 2.70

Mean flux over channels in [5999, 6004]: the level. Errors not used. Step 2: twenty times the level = 289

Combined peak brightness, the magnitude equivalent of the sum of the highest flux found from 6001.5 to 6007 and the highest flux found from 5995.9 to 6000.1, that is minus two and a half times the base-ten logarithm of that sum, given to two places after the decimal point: -3.74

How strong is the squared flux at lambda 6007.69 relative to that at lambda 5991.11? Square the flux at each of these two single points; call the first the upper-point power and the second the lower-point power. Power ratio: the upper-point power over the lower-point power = 1.15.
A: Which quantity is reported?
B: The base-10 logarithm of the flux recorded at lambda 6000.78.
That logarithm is 1.14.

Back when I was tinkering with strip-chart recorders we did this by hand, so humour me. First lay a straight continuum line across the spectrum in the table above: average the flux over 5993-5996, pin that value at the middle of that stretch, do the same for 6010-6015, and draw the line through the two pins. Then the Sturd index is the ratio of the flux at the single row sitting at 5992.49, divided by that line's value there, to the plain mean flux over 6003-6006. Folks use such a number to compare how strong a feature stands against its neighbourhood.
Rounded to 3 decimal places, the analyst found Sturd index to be 0.068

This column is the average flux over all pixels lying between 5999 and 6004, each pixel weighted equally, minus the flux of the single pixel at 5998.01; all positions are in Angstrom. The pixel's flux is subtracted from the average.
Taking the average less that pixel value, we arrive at 1.2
